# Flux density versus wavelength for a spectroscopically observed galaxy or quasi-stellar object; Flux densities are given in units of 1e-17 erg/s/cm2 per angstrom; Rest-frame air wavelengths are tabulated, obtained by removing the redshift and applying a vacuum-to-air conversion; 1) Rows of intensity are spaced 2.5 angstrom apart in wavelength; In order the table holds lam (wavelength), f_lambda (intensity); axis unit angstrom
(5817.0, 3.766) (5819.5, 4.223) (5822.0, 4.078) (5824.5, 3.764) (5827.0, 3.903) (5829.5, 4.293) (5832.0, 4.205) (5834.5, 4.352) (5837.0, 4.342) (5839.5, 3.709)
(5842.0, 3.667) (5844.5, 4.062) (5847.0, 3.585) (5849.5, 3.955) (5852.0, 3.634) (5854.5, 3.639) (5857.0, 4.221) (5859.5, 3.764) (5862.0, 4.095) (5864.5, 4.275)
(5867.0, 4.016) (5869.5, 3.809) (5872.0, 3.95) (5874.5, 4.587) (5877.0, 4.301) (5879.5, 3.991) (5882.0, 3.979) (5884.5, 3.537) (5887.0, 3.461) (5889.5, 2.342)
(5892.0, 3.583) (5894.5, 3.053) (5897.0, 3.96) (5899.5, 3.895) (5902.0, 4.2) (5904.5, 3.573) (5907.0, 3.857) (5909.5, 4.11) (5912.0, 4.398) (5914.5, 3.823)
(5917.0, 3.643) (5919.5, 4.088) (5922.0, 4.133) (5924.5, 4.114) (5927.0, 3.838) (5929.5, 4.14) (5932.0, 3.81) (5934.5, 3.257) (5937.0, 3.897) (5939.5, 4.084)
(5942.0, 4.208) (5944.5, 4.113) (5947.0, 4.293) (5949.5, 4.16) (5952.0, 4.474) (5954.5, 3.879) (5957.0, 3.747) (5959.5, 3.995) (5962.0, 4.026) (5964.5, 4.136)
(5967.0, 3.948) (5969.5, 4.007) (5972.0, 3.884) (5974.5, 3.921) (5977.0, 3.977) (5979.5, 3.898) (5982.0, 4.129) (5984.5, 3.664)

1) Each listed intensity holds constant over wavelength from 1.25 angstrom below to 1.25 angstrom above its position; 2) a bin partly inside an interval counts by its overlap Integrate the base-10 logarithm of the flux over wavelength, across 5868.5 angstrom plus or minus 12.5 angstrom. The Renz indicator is 15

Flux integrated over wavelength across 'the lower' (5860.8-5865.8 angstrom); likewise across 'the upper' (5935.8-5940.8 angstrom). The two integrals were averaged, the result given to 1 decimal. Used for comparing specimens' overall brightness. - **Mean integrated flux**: 20.4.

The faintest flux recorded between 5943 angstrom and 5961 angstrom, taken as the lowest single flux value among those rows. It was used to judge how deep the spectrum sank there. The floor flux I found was 3.747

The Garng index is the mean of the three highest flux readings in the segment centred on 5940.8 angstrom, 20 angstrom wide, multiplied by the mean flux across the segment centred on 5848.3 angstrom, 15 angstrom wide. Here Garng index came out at 15.9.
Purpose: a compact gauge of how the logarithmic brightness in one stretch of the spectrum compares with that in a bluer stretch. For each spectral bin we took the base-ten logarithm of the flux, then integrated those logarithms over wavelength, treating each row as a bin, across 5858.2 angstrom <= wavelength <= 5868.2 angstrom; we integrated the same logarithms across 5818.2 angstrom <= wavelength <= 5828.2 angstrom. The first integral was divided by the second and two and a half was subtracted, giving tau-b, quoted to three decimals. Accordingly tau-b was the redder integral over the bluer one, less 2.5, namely -1.492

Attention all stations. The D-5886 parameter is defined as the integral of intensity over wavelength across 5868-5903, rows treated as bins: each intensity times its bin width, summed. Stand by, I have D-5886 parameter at 131.6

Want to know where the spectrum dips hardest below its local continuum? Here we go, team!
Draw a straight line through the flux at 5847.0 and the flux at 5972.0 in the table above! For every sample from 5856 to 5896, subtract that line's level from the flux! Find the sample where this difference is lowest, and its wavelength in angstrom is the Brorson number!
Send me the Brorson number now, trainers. 5889.5 angstrom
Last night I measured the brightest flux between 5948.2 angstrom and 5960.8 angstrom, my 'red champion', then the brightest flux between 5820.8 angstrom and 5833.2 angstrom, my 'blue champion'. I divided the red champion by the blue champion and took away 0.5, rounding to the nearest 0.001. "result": 0.542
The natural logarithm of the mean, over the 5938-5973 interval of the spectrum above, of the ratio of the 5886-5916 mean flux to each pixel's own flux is -0.096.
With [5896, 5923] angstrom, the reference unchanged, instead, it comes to -0.070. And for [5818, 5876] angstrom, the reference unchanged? -0.078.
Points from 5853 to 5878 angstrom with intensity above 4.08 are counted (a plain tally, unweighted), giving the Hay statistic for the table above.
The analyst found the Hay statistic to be 5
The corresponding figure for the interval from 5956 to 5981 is 1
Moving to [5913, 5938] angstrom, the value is 4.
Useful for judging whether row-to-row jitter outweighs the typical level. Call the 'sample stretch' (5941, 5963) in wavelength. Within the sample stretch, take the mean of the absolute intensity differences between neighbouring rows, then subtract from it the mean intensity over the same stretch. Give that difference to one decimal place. -3.9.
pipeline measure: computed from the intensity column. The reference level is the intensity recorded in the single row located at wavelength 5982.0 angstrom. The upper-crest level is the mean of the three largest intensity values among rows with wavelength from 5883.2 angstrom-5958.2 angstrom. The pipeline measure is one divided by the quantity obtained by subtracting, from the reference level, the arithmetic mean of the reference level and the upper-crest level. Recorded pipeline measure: -7.7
